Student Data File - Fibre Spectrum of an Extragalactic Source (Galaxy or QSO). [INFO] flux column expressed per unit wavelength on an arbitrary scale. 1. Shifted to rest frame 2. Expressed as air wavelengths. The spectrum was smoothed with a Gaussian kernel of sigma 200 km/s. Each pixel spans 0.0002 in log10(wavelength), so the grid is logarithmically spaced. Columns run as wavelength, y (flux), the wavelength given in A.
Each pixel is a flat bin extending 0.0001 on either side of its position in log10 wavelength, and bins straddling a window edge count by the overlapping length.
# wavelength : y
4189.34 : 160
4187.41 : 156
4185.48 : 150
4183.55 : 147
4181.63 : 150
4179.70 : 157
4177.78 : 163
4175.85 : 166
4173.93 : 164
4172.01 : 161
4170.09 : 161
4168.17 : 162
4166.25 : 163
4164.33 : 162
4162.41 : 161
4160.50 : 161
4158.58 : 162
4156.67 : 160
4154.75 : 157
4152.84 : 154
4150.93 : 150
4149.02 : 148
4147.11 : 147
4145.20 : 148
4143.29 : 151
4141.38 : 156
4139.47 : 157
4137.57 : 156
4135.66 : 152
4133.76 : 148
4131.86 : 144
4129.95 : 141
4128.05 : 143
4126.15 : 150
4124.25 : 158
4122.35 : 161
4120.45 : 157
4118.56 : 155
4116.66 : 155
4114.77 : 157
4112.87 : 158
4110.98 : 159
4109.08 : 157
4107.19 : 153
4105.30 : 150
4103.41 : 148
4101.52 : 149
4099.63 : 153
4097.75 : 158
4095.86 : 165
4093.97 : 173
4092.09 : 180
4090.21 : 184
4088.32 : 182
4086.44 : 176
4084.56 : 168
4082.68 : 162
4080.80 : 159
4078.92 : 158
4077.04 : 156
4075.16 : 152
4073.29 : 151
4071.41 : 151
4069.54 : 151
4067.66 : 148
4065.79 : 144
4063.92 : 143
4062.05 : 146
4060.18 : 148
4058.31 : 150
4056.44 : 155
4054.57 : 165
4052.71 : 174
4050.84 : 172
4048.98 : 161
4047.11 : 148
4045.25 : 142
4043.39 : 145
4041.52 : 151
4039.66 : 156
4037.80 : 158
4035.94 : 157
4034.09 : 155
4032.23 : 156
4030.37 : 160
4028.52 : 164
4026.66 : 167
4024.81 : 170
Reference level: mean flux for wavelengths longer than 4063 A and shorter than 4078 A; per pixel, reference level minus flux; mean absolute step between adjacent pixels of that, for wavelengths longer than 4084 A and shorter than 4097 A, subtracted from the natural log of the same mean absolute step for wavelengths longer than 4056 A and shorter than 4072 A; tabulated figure -4.9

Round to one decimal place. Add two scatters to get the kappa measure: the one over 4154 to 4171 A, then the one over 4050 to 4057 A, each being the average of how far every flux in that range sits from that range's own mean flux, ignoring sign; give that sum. 7.6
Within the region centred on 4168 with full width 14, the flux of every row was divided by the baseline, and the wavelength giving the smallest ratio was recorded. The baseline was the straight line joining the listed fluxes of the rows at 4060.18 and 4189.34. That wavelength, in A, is 4172.01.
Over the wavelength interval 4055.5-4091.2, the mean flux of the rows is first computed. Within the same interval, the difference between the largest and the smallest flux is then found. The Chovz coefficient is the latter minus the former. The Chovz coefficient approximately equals -116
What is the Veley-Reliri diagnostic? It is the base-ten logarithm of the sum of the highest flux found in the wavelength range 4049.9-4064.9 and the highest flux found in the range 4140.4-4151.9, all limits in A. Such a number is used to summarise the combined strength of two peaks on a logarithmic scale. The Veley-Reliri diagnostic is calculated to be 2.52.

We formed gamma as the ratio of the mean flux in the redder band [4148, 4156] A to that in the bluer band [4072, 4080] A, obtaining 0.99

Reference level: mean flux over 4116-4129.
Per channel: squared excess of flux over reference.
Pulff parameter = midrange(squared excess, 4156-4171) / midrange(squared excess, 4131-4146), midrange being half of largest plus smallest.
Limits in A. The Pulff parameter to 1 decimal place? 1.1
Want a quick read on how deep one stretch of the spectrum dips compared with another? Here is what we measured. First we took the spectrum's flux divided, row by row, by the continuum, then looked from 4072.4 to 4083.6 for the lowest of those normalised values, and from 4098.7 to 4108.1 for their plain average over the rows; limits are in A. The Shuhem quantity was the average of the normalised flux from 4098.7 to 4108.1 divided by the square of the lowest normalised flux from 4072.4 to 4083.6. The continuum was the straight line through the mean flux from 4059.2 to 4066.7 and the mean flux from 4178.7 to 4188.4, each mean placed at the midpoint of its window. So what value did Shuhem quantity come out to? 0.95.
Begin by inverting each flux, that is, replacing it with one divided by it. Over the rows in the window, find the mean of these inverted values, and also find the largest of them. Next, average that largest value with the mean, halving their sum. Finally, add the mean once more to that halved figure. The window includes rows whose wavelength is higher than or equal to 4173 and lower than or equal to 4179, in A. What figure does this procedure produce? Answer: 0.0122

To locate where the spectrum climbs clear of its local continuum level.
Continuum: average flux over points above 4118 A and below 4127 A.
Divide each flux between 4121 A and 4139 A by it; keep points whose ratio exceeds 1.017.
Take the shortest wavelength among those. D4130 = 4122.35 A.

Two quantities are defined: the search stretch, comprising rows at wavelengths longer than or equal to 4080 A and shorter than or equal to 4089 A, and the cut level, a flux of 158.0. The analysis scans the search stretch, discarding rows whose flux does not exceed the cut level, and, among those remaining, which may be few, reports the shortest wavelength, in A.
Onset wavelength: 4080.80 A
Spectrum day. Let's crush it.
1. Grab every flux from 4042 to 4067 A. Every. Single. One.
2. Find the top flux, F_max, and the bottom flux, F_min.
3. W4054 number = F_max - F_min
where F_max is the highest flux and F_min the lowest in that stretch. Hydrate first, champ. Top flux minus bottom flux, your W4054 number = 32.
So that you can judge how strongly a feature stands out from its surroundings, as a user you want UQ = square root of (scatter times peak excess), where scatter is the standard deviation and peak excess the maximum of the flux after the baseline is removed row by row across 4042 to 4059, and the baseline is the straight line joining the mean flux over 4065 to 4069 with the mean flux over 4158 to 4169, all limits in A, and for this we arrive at 18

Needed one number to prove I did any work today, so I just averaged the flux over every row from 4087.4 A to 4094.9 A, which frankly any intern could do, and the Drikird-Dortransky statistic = 180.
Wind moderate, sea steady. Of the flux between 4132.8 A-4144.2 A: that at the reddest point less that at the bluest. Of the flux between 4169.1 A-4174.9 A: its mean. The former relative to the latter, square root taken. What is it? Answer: 0.14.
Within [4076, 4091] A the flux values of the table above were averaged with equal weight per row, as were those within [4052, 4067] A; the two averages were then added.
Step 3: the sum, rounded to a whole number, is 321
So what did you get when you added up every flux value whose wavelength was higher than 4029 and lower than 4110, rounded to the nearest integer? 6770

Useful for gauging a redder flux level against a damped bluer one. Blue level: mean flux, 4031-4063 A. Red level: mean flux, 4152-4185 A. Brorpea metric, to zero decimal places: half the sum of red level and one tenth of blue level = 87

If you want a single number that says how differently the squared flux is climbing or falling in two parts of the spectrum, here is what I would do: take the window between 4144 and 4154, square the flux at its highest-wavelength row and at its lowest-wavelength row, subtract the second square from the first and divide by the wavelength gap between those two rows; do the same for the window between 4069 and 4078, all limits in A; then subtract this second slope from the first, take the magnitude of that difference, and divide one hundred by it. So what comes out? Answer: 3.08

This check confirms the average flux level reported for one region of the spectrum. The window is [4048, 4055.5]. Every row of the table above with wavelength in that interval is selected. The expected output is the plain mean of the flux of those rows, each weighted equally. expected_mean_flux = 168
